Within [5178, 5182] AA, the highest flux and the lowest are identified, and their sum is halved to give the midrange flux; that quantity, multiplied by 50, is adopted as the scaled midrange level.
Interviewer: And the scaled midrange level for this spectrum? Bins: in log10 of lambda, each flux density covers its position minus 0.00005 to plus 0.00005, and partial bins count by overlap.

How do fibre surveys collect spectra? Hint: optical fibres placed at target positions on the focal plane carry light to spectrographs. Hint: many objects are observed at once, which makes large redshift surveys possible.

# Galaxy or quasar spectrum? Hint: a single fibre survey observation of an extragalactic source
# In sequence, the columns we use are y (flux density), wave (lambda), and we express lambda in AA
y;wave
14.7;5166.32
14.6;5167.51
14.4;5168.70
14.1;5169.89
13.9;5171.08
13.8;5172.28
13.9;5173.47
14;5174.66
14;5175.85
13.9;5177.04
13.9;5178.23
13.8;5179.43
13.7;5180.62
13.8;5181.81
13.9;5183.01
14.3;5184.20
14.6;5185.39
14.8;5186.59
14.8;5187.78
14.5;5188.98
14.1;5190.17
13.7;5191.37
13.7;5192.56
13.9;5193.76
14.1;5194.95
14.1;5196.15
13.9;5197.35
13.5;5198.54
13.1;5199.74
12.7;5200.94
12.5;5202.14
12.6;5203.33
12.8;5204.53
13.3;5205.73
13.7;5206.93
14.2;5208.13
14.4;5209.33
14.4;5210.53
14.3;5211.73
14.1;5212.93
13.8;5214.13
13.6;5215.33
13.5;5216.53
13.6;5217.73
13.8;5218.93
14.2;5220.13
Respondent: 690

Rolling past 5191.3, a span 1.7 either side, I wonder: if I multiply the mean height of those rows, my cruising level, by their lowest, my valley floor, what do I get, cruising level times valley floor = 190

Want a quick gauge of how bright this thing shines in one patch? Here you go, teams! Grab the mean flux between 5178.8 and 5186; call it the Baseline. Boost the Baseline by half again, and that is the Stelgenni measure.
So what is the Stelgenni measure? 21.0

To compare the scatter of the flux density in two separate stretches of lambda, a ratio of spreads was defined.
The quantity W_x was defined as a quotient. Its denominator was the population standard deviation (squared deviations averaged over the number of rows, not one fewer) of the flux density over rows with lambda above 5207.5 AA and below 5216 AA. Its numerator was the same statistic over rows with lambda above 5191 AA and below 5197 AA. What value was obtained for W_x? 0.63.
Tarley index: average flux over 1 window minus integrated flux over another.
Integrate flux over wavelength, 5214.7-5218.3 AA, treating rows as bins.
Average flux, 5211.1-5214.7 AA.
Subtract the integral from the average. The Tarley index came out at -34.8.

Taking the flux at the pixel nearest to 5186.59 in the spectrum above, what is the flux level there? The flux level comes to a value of 14.8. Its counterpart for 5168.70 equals 14.4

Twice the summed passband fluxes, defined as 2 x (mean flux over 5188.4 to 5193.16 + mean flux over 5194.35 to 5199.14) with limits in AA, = 55.8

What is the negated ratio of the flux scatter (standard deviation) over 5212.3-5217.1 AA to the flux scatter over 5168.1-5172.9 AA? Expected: -1.0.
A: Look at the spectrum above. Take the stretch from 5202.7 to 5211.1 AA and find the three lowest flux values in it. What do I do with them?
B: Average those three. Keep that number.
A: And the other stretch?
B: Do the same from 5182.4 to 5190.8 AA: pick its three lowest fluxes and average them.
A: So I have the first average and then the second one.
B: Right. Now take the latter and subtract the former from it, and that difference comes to 1.2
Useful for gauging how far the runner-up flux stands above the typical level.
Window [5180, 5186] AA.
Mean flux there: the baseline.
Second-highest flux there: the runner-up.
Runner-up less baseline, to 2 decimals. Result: 0.24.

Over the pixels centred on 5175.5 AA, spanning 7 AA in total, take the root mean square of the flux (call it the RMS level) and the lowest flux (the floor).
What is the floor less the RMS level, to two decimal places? -0.12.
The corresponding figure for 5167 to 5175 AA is -0.30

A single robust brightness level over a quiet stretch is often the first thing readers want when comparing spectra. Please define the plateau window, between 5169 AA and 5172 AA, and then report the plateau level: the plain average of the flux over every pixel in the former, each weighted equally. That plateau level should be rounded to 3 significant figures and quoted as 14.0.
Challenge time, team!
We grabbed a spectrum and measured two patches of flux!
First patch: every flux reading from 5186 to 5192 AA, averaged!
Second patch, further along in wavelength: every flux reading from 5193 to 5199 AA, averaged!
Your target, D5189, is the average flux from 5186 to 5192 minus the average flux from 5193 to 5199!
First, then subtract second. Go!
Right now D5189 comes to 0.5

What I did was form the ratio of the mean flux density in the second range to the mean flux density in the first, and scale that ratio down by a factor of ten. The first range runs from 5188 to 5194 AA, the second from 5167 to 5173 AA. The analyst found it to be 0.101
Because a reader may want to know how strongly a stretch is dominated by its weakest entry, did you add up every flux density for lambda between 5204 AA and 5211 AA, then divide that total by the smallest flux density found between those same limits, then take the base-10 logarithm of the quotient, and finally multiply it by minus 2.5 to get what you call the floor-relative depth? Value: -2.03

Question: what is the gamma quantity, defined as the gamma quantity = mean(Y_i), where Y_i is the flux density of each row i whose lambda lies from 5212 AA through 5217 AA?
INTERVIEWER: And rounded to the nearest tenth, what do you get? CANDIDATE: 13.8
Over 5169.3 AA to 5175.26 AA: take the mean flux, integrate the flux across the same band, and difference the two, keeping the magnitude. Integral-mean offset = 69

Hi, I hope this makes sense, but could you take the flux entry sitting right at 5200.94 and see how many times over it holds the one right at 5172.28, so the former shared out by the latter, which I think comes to 0.92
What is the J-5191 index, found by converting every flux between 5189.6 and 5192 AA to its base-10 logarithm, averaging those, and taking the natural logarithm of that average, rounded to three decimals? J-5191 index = 0.134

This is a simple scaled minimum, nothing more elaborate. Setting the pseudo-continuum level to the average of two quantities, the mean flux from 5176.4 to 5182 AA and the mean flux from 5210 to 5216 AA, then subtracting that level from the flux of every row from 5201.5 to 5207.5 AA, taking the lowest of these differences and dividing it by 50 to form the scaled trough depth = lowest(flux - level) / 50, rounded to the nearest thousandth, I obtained -0.029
